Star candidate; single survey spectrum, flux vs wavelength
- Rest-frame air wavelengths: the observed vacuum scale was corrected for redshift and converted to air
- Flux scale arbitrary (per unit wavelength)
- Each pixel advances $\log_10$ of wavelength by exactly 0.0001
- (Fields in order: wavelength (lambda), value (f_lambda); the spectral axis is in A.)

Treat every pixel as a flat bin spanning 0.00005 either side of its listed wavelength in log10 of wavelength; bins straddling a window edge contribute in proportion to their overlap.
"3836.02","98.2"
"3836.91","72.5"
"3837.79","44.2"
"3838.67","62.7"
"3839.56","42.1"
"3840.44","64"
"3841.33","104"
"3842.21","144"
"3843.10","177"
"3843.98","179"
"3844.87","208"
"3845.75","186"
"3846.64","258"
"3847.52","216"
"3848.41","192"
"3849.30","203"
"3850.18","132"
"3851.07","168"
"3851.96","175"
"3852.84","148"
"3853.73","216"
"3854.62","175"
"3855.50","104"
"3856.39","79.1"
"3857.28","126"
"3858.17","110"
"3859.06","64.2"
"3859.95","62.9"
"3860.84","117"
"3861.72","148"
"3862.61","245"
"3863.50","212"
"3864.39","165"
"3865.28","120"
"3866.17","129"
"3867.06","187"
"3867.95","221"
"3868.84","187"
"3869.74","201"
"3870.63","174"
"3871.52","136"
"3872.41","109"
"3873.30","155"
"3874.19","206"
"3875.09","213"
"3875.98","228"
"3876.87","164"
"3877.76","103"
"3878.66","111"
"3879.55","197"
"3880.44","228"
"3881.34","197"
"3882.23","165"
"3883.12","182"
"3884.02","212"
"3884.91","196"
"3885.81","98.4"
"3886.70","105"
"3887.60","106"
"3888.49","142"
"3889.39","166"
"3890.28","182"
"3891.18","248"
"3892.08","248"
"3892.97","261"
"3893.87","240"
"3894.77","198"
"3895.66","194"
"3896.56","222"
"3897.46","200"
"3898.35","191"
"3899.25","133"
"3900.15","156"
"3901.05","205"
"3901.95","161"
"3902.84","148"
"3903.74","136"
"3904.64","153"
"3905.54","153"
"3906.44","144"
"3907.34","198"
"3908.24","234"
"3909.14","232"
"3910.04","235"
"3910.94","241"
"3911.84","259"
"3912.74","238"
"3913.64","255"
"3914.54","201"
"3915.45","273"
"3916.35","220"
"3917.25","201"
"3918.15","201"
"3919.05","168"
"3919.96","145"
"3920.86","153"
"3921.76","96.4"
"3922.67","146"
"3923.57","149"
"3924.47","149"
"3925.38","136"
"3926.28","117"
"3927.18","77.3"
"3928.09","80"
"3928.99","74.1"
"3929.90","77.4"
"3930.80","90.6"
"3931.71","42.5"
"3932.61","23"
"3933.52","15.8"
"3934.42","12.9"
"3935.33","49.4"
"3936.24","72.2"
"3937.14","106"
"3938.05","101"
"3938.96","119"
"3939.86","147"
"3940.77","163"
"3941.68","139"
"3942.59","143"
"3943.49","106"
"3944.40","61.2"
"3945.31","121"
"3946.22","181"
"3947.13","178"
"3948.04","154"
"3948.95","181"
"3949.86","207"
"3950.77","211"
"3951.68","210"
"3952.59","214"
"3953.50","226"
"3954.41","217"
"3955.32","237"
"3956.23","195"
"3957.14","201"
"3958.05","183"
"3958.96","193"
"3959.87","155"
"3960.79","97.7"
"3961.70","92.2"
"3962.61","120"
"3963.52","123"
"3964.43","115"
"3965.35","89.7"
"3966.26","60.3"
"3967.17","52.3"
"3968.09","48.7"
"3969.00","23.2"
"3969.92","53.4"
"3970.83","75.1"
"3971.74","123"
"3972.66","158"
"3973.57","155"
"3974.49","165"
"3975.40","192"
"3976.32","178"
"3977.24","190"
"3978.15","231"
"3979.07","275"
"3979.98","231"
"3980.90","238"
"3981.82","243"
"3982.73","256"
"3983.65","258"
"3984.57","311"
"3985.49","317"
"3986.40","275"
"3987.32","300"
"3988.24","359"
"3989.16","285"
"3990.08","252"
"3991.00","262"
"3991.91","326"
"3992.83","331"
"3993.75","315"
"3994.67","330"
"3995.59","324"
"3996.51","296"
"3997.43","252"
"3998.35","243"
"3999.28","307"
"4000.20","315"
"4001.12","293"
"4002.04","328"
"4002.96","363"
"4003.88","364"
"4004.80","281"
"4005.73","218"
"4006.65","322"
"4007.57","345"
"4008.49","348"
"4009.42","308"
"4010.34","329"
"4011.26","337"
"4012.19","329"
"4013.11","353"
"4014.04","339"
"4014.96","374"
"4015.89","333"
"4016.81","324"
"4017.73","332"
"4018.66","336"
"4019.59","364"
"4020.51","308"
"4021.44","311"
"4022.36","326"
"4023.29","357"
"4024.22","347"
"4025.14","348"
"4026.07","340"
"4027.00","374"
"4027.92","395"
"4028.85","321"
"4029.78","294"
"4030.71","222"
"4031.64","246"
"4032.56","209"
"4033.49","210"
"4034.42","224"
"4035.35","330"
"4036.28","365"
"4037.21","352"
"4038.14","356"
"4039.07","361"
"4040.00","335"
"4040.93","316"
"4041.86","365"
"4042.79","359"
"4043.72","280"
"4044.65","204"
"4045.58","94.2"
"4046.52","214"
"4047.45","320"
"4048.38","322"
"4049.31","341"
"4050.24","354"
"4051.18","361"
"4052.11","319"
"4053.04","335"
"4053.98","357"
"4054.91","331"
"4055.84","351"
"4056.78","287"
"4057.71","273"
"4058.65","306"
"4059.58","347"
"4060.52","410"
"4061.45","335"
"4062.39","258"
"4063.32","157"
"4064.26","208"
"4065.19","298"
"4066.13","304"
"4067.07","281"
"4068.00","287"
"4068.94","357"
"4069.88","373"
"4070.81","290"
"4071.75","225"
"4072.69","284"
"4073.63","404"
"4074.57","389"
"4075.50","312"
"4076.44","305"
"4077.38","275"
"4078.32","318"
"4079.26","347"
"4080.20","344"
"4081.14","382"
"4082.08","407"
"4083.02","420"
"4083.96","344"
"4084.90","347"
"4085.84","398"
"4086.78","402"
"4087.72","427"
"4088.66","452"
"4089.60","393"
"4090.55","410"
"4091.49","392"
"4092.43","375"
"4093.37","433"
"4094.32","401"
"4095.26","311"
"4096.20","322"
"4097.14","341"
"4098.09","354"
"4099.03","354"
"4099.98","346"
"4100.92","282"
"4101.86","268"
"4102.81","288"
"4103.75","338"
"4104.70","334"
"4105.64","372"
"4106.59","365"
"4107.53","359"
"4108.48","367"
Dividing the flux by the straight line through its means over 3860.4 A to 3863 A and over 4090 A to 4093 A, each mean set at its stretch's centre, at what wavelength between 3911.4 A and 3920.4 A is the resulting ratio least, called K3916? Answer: 3919.96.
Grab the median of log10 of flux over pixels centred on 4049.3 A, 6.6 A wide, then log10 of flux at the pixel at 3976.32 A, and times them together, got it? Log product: 5.6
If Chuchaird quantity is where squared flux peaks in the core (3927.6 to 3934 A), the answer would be 3930.80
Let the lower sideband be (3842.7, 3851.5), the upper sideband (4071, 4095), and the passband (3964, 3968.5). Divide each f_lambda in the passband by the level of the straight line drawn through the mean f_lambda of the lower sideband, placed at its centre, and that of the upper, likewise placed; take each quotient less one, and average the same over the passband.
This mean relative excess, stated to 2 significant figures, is -0.74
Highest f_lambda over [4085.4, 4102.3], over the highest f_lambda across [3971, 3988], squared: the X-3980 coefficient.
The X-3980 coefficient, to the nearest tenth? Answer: 2.0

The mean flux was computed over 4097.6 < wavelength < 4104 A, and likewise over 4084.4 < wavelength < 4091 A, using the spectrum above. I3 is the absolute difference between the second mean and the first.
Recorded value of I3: 86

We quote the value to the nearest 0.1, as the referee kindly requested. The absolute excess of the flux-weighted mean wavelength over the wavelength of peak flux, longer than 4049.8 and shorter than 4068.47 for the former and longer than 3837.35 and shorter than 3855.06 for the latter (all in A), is 212.0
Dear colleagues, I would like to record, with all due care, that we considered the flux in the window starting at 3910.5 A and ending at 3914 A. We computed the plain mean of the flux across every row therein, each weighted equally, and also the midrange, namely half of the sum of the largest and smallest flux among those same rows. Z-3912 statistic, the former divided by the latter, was 0.999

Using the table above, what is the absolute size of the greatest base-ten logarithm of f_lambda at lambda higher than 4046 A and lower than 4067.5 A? 2.61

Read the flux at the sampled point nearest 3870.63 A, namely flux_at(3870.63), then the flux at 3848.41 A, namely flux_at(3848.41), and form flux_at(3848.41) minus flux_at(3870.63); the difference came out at 18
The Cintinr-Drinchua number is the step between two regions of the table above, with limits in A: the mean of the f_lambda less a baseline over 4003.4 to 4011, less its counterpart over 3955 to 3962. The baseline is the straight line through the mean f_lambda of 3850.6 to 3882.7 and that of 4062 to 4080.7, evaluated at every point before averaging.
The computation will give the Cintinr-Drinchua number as 112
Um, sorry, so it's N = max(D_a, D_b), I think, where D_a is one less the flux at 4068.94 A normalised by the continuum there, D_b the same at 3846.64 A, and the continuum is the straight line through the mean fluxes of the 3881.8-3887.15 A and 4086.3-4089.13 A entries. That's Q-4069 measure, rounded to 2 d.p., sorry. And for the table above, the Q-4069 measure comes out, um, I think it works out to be 0.11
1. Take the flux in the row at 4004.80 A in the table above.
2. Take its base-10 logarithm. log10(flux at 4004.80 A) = 2.4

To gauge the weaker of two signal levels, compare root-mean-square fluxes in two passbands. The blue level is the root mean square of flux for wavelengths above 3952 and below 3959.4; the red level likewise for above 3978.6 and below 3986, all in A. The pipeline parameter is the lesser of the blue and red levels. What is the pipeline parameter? 209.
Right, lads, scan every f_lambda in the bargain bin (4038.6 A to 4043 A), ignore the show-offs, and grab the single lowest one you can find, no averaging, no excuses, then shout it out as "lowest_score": 316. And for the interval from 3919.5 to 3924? 96.4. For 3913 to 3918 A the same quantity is 201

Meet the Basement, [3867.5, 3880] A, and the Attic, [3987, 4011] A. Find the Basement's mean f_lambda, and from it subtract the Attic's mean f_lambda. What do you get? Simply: -136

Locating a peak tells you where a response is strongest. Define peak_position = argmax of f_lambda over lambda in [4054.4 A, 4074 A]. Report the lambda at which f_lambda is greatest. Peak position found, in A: 4060.52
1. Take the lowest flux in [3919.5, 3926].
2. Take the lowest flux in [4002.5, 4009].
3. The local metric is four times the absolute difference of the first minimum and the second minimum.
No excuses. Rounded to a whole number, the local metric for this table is 486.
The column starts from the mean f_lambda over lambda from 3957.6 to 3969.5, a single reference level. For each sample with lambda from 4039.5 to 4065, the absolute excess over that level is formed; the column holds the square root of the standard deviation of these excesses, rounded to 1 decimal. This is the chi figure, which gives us 8.3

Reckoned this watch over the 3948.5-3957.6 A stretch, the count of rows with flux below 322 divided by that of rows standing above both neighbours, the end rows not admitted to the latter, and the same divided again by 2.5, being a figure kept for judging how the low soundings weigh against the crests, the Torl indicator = 1.3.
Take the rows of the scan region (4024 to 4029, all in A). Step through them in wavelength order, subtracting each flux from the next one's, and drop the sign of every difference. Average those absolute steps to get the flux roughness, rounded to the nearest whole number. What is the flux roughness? 28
